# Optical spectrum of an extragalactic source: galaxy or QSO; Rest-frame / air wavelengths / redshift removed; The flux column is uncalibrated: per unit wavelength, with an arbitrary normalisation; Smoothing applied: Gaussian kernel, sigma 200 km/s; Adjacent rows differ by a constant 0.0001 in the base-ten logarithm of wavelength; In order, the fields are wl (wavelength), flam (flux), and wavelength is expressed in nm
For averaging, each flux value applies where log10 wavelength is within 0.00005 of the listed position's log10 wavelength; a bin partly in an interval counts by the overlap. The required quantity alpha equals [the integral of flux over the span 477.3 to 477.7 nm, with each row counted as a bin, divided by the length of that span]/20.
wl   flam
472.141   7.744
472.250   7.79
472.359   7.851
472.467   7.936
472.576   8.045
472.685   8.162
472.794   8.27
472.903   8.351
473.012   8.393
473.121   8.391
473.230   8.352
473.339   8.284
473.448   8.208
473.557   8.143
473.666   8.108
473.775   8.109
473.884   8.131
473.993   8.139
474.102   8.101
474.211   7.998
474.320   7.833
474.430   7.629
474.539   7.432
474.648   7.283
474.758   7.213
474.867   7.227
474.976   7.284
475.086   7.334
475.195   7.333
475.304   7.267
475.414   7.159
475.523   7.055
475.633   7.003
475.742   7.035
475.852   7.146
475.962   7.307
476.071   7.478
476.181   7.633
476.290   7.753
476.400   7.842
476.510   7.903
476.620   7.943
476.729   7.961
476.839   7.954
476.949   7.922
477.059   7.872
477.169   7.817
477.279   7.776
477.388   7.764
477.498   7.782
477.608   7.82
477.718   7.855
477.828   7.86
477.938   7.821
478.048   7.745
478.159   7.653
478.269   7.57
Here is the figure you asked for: 0.390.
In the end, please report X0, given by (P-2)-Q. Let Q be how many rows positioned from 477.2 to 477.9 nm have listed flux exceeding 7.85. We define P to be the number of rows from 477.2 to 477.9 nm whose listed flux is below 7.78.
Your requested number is -2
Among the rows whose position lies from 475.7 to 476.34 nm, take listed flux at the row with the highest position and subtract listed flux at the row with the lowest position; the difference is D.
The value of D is 0.72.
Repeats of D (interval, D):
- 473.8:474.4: -0.30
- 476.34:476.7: 0.10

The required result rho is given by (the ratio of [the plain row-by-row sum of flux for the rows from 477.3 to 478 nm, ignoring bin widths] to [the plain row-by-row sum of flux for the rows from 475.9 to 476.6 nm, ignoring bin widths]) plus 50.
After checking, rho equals 51.0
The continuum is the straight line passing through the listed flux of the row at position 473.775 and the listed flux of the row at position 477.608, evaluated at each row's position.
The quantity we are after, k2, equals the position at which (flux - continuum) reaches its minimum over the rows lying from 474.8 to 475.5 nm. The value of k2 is 475.414 nm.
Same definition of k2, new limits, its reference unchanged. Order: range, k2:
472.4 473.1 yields 472.467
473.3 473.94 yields 473.666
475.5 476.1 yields 475.633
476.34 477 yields 476.400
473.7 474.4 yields 474.320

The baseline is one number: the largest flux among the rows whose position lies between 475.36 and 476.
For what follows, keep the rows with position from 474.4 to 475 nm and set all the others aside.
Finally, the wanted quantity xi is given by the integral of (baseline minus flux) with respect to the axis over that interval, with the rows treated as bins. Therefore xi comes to -0.02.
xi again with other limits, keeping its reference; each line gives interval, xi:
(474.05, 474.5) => -0.25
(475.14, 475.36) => 0.00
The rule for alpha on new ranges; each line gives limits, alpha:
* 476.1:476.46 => 0.386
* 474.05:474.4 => 0.397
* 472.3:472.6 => 0.397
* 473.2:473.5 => 0.414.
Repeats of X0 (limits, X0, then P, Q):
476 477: -4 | 3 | 5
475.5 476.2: 5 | 7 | 0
